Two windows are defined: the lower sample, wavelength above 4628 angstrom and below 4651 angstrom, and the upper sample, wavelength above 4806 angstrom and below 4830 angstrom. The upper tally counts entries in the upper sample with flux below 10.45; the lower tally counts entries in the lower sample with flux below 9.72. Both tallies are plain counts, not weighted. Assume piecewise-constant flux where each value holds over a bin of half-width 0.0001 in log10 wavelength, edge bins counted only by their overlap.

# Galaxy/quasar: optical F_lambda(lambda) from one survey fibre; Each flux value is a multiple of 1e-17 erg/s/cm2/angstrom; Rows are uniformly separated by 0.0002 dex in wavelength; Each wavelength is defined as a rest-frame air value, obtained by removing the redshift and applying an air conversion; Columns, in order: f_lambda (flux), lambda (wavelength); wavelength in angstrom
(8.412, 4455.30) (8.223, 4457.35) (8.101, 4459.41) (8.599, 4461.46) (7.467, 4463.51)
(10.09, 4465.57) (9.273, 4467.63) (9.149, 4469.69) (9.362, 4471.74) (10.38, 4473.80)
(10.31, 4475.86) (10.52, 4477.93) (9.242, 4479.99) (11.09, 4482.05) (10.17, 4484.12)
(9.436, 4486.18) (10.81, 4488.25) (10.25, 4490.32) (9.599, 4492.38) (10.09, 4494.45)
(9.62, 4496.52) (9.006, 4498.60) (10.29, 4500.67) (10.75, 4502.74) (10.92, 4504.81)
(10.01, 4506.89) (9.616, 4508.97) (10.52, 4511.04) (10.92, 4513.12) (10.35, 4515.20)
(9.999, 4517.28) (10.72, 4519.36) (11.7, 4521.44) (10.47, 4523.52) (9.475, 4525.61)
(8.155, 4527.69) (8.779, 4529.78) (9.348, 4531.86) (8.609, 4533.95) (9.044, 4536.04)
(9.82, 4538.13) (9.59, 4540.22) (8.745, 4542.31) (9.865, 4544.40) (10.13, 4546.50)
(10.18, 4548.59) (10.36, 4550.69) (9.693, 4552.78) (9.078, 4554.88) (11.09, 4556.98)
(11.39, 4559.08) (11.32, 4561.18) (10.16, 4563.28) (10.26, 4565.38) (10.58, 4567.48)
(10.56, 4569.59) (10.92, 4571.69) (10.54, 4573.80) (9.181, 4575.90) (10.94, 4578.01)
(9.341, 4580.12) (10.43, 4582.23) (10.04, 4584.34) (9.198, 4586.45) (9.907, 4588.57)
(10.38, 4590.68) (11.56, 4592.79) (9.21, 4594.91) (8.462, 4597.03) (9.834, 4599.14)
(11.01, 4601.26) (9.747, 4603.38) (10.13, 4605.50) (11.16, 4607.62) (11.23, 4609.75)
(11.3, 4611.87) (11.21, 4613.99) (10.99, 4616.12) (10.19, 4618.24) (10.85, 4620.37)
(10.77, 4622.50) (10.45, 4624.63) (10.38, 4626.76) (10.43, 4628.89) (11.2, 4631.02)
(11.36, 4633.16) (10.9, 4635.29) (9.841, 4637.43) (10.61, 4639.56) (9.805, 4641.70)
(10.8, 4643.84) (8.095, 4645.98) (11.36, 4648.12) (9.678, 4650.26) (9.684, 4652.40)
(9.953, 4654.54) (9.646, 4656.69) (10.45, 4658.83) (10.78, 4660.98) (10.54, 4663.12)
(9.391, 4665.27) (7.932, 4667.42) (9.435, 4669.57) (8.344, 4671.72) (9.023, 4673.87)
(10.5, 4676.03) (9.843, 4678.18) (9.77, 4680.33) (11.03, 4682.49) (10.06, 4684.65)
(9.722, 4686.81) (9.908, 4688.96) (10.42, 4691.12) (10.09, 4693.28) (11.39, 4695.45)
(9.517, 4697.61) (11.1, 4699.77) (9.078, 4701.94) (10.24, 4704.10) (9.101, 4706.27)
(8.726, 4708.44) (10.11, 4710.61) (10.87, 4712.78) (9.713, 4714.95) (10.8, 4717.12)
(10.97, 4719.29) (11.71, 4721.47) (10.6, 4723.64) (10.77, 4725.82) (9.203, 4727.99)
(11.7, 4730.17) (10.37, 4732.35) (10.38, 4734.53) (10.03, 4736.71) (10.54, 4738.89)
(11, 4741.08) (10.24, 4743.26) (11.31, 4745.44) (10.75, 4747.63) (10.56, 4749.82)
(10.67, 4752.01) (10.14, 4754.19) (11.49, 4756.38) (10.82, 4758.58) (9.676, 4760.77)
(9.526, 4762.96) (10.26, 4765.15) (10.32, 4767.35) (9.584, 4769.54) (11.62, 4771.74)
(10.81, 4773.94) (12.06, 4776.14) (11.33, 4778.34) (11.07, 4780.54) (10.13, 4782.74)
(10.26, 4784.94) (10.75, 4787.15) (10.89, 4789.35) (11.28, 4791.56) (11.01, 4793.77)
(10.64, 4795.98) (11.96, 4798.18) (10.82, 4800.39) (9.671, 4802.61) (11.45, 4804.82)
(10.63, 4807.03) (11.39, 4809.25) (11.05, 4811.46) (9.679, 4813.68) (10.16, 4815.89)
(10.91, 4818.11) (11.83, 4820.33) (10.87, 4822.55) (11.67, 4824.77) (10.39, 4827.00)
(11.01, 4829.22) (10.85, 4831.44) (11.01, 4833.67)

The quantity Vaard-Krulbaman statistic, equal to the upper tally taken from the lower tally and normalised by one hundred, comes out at -0.01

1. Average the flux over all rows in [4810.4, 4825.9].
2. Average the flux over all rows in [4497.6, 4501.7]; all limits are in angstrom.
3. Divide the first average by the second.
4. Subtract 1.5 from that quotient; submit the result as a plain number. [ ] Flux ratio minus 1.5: -0.37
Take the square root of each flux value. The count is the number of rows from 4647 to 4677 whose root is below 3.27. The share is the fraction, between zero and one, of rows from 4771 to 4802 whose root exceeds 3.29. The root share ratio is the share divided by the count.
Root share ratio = 0.048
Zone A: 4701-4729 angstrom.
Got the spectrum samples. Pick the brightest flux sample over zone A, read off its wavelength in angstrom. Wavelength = 4721.47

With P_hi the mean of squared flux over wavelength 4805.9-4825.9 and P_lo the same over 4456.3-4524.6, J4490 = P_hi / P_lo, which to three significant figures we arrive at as 1.21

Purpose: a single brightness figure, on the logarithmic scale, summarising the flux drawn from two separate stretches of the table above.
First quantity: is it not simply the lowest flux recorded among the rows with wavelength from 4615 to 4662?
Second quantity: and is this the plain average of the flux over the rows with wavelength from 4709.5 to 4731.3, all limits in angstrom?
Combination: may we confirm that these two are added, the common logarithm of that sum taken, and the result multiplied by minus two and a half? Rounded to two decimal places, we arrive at -3.18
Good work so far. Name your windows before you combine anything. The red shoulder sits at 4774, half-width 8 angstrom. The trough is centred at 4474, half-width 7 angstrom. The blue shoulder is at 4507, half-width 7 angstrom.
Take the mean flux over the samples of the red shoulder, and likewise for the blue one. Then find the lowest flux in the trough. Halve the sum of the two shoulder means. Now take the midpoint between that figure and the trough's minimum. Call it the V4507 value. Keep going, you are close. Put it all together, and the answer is 9.9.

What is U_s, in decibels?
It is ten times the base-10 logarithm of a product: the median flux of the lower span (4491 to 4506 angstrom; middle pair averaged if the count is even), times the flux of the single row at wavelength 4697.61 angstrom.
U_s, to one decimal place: 19.8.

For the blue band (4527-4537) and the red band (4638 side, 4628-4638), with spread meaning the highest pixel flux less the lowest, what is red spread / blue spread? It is 1.3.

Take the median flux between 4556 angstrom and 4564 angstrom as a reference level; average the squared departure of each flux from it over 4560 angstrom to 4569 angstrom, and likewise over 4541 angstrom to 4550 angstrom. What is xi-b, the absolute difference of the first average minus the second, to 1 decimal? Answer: 1.9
